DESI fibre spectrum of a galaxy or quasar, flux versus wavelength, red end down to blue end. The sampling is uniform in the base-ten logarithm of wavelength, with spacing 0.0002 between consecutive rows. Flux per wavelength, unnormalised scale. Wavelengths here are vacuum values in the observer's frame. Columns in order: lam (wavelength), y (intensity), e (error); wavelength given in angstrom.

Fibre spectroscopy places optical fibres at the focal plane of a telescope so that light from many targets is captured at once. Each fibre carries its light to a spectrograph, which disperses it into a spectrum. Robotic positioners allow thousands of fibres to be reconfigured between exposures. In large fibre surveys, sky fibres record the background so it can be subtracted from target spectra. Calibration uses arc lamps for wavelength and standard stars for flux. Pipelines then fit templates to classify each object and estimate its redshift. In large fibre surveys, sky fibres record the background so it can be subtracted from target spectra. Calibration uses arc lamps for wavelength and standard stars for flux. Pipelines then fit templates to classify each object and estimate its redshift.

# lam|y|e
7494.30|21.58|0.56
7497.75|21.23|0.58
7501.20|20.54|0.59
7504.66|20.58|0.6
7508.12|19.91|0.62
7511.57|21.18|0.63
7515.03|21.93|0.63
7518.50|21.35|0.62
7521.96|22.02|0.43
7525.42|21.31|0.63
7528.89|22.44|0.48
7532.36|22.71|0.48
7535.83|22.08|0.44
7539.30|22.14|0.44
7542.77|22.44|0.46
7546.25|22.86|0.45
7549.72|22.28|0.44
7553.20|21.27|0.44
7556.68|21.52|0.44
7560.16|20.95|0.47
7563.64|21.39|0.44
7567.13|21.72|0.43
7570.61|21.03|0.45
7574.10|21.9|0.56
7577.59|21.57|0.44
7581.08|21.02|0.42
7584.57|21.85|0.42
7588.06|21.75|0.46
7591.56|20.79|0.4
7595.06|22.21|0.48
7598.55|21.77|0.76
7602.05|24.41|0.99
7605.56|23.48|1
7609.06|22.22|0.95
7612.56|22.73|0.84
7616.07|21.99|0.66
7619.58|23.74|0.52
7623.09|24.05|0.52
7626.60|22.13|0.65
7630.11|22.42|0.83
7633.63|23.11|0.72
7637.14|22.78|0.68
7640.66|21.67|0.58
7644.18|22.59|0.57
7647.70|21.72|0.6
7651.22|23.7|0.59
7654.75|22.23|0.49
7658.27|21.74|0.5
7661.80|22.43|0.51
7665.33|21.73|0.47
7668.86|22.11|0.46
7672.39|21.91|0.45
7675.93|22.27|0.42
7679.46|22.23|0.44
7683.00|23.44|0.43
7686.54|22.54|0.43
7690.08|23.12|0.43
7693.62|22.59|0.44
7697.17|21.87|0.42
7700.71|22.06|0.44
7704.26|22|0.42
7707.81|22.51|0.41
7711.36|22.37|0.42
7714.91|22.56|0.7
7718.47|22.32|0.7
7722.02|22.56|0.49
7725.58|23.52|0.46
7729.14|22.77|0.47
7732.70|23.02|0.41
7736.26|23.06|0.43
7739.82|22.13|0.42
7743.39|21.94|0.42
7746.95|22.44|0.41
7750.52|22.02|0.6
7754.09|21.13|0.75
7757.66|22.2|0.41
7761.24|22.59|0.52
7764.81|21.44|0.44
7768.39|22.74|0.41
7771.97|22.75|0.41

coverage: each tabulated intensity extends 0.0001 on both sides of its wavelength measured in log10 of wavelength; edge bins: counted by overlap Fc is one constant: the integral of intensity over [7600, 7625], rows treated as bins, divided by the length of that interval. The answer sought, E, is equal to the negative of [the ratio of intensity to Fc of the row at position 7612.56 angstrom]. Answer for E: -0.98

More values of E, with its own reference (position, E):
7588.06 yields -0.94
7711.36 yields -0.96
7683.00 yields -1.01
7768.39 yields -0.98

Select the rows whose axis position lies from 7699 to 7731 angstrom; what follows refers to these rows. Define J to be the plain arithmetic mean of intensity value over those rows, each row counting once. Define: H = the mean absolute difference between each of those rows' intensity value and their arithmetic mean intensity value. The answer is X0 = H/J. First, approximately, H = 0.30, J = 22.5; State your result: 0.013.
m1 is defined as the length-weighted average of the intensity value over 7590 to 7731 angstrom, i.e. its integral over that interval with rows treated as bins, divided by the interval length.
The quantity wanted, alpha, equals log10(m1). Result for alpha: 1.35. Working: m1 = 22.5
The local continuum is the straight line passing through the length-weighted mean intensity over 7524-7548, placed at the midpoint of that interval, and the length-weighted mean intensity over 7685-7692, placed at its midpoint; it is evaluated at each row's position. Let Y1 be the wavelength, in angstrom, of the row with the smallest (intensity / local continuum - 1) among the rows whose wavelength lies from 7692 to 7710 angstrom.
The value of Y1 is 7697.17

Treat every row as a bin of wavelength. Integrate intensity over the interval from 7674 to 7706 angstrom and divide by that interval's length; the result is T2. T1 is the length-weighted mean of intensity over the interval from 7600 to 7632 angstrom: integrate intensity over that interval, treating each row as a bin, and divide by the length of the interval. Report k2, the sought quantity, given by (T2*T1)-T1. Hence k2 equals 493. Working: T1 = 23.0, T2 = 22.5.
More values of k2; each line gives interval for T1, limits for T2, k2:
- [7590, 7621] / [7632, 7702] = 483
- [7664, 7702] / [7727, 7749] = 482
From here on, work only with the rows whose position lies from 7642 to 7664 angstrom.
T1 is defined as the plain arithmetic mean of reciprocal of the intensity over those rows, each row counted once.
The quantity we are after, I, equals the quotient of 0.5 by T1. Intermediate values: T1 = 0.0447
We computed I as 11.2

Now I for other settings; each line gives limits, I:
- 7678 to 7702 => 11.3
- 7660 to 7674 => 11.0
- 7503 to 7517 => 10.4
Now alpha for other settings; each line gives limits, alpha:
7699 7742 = 1.35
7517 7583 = 1.34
